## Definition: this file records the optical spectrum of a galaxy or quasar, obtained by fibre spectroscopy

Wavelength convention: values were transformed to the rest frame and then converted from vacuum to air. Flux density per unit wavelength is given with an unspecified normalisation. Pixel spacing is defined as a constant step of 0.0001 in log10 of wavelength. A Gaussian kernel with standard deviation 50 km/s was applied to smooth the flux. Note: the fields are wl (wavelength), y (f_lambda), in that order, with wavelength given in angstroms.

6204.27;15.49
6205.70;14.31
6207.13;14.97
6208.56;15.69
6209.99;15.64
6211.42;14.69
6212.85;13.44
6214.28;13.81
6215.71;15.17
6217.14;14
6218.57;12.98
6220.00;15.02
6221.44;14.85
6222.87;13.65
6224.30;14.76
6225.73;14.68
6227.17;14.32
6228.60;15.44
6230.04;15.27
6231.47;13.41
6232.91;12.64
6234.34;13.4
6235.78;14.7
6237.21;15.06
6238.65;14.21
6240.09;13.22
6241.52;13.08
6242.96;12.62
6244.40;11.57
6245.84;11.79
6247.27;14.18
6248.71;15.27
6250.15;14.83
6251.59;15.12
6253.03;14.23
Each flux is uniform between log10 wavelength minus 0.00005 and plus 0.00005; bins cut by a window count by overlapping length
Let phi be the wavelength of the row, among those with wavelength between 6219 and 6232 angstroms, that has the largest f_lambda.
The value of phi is 6228.60 angstroms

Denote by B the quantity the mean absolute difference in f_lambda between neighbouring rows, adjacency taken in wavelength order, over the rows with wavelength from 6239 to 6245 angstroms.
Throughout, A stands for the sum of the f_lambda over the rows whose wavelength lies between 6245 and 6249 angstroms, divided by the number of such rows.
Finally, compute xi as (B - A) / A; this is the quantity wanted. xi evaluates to -0.960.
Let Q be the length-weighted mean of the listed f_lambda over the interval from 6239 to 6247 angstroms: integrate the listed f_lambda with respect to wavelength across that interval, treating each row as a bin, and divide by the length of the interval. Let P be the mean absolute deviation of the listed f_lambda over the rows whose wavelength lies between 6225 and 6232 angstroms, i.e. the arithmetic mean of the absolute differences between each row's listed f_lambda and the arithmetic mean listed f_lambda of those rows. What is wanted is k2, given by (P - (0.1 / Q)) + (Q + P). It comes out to 13.8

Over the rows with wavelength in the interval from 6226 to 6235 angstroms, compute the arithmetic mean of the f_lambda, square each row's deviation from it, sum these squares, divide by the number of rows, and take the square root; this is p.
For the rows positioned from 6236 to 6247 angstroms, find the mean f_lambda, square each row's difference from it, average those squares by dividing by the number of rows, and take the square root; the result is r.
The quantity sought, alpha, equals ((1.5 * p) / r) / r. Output 1.1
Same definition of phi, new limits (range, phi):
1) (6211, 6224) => 6215.71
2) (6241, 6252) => 6248.71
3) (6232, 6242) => 6237.21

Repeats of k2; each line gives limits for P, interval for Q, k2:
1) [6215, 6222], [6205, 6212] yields 16.5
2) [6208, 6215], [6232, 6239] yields 15.6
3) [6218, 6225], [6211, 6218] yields 15.7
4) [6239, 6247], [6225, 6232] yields 15.9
